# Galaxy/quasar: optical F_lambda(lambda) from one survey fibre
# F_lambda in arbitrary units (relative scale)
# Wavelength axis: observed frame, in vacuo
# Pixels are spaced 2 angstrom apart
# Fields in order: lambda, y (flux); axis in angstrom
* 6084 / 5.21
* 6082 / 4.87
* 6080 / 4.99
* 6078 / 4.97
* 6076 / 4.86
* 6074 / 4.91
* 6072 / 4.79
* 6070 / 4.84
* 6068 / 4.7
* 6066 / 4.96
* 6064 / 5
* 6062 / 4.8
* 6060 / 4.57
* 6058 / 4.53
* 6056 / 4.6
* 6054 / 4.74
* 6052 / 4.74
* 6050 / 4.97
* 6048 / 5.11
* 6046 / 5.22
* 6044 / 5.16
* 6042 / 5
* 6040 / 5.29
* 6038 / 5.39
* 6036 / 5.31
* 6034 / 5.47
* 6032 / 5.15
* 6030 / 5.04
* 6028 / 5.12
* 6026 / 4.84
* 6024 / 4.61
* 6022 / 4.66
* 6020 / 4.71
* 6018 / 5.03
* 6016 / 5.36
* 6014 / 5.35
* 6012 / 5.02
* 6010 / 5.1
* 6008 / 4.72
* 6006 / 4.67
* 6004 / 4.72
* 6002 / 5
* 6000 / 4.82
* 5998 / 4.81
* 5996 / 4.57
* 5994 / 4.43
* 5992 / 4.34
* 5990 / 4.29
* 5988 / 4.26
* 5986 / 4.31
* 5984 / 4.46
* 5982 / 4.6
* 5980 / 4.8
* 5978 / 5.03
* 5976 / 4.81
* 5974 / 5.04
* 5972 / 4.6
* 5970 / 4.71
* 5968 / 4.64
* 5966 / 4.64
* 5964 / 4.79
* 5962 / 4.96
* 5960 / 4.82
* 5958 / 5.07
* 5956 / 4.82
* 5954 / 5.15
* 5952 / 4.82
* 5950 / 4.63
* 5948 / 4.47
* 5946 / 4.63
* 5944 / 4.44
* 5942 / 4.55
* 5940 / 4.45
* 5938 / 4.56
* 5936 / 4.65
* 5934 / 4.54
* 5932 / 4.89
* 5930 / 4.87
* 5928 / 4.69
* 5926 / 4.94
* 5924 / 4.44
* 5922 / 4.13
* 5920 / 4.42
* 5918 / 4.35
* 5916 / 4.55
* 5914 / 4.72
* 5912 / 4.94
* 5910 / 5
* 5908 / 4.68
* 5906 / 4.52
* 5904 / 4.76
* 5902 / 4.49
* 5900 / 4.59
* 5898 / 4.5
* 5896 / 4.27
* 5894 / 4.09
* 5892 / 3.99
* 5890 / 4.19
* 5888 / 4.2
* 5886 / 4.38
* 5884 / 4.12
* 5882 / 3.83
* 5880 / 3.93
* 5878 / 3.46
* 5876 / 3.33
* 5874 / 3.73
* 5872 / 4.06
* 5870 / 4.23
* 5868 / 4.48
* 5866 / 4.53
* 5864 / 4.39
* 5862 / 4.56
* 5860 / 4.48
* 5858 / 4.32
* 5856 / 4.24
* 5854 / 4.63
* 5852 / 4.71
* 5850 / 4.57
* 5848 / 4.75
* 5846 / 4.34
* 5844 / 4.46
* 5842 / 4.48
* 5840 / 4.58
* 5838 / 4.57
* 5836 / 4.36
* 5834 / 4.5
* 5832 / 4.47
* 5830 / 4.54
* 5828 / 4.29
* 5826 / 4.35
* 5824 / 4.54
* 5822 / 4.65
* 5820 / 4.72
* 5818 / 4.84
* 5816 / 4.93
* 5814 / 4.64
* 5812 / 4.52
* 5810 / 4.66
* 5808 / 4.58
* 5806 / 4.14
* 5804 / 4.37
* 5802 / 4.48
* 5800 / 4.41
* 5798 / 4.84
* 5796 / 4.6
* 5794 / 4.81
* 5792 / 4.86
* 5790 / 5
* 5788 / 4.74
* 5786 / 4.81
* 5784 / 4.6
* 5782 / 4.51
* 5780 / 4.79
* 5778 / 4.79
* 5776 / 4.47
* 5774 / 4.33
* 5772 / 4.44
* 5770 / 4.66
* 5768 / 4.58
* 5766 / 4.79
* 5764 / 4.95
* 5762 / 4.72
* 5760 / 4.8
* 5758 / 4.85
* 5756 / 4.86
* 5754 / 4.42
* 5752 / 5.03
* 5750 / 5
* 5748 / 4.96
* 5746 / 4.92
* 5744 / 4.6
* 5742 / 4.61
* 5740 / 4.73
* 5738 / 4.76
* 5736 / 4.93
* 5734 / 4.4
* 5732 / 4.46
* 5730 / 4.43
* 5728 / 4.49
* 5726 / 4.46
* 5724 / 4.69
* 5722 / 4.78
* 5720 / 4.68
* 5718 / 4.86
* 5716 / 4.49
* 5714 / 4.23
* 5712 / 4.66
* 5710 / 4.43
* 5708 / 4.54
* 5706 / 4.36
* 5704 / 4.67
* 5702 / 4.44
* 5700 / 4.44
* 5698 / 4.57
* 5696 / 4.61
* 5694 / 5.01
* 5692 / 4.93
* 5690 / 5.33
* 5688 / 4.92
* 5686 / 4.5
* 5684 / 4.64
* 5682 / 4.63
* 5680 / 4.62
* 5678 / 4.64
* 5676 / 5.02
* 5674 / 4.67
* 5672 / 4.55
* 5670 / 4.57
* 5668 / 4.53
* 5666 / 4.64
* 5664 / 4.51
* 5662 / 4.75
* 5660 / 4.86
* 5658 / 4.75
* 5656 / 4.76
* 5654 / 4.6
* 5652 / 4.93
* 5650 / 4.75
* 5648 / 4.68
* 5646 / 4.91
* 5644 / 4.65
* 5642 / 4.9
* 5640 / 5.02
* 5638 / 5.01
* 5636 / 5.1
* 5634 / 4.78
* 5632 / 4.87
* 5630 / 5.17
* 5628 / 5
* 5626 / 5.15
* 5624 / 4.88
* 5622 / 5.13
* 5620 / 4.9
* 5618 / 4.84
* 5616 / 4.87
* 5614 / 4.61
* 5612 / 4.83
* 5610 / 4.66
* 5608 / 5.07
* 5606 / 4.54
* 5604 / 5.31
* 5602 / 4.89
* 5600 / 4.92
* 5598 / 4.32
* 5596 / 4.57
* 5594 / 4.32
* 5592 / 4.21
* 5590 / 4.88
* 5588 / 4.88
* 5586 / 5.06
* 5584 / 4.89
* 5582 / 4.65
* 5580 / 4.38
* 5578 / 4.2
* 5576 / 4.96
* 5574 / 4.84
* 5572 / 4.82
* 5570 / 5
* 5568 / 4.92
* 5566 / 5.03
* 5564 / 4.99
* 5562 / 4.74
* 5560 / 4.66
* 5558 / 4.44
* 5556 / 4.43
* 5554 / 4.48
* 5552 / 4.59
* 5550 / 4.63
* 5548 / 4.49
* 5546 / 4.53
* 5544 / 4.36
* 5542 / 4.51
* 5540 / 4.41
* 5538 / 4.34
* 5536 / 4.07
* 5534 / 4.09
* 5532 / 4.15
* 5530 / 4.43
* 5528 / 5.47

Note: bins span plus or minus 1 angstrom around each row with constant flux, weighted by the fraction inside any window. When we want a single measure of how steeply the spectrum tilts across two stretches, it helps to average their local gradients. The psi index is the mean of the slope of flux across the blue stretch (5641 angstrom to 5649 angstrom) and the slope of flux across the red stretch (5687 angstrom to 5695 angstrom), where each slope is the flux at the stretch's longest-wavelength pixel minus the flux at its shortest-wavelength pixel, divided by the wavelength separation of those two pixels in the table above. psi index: -0.011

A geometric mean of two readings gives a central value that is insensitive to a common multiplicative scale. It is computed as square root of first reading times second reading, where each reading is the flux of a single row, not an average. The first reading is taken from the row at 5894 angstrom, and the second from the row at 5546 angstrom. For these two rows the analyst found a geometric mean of 4.30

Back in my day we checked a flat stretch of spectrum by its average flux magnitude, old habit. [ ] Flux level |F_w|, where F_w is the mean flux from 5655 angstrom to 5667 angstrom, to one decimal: 4.7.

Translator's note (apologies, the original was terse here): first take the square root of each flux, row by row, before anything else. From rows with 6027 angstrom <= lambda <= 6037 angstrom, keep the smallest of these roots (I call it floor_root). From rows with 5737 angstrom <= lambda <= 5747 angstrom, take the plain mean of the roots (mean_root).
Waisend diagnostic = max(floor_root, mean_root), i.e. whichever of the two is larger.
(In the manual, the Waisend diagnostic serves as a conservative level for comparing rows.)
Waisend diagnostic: 2.24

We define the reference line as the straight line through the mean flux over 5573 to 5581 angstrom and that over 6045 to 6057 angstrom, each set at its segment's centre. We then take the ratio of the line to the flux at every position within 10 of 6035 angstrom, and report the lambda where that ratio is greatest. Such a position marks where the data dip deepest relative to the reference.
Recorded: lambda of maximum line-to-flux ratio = 6026 angstrom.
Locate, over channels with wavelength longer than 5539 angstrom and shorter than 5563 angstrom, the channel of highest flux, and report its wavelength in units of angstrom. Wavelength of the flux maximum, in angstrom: 5562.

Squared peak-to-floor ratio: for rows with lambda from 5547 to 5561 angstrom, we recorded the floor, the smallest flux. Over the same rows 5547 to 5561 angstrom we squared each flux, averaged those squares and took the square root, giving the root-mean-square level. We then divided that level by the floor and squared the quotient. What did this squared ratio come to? 1.05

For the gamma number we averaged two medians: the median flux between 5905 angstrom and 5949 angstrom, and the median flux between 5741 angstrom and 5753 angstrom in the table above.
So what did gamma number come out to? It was 4.75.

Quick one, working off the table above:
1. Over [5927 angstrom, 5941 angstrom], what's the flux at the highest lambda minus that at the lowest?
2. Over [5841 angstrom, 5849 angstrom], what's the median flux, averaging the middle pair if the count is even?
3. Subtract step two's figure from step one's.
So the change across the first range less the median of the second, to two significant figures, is -4.7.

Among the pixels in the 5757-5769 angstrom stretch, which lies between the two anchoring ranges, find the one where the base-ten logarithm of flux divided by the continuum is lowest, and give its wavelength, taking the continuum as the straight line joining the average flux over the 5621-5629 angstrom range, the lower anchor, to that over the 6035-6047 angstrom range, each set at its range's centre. 5768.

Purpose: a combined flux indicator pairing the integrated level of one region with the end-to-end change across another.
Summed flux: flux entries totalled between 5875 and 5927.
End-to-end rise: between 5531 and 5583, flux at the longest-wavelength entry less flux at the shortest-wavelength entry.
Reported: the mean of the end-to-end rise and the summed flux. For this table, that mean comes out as 57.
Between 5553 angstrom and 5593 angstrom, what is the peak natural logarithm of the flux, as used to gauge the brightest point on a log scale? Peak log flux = 1.621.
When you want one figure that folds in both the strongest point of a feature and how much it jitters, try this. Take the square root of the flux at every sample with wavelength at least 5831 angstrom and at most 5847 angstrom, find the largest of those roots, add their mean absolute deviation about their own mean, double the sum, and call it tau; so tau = 4.31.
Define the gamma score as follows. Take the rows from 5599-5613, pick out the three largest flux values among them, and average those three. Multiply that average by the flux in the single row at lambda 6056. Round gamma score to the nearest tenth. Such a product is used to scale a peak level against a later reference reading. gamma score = 23.5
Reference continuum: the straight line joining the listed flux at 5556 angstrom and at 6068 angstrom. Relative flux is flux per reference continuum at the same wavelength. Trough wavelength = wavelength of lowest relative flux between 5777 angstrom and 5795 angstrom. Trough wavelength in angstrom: 5782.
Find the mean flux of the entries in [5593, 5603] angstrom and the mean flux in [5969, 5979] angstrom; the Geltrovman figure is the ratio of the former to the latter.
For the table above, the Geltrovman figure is 0.95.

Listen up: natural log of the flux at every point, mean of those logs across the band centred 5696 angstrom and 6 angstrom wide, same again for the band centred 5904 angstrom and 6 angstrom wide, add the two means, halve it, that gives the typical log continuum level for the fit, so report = 1.54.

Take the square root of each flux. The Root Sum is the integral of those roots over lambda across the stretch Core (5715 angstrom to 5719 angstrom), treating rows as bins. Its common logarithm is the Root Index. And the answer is 0.94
